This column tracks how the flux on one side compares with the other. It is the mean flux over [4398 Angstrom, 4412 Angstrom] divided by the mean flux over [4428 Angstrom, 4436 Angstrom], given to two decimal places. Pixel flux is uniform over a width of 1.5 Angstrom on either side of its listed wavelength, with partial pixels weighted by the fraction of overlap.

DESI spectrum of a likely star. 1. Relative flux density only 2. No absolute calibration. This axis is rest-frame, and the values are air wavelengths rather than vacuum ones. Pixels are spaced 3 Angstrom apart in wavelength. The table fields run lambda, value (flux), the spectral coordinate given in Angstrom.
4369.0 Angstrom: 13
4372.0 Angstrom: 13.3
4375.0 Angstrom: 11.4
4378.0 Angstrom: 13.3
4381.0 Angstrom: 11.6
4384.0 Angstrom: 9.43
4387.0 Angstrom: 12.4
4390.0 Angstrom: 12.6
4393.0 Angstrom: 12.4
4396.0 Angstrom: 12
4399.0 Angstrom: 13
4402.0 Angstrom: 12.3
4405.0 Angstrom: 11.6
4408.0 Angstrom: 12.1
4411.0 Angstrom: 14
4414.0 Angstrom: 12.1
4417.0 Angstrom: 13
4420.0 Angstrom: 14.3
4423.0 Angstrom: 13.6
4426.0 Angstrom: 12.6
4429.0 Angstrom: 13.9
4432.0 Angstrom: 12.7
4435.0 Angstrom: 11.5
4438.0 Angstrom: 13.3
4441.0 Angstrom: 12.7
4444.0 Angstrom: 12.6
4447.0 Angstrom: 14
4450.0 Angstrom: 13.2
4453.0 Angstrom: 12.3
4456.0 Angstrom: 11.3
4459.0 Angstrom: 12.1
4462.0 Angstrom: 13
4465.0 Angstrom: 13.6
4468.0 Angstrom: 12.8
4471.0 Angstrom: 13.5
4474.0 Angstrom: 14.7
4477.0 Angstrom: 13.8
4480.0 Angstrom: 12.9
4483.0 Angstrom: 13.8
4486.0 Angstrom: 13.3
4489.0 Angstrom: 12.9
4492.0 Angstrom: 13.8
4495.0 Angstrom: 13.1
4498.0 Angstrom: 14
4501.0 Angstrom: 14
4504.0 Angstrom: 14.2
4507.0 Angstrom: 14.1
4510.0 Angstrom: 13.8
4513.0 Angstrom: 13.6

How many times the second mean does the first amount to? 0.99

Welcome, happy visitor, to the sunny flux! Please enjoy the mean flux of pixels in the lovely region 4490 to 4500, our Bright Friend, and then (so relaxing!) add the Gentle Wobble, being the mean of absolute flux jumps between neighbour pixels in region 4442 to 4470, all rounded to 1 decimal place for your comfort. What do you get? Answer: 14.5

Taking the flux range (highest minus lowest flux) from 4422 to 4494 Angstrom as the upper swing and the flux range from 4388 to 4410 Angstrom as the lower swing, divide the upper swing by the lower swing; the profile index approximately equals 2.43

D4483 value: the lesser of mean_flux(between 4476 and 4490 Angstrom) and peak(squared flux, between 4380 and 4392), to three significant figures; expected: 13.3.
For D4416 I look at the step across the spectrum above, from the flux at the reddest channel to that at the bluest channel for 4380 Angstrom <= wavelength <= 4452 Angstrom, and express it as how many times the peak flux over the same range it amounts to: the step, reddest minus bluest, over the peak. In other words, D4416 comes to 0.11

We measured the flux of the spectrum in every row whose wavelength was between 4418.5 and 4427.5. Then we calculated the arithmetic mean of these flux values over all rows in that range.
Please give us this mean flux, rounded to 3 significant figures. 13.5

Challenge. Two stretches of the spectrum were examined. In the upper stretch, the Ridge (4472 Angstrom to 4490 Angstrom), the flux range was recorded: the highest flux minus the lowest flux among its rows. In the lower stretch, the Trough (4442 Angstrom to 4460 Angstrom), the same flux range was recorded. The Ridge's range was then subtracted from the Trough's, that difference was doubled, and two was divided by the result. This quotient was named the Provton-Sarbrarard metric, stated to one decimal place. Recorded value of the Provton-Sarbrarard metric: 1.1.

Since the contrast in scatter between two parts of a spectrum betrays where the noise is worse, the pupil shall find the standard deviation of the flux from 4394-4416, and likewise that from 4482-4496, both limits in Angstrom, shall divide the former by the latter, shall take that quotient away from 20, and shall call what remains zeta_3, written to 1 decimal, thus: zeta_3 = 18.0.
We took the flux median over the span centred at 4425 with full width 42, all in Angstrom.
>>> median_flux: 12.7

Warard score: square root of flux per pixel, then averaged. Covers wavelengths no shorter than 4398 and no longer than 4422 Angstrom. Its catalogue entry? 3.58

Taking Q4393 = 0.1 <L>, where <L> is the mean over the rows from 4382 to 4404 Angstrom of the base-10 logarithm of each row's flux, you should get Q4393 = 0.108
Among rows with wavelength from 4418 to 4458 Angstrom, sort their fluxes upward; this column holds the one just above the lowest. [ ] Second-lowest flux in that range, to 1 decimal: 11.5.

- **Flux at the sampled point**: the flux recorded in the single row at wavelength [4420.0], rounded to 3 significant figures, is 14.3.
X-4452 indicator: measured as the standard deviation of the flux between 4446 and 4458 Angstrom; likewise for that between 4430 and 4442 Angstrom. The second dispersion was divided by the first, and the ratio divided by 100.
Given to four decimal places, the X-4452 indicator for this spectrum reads 0.0065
